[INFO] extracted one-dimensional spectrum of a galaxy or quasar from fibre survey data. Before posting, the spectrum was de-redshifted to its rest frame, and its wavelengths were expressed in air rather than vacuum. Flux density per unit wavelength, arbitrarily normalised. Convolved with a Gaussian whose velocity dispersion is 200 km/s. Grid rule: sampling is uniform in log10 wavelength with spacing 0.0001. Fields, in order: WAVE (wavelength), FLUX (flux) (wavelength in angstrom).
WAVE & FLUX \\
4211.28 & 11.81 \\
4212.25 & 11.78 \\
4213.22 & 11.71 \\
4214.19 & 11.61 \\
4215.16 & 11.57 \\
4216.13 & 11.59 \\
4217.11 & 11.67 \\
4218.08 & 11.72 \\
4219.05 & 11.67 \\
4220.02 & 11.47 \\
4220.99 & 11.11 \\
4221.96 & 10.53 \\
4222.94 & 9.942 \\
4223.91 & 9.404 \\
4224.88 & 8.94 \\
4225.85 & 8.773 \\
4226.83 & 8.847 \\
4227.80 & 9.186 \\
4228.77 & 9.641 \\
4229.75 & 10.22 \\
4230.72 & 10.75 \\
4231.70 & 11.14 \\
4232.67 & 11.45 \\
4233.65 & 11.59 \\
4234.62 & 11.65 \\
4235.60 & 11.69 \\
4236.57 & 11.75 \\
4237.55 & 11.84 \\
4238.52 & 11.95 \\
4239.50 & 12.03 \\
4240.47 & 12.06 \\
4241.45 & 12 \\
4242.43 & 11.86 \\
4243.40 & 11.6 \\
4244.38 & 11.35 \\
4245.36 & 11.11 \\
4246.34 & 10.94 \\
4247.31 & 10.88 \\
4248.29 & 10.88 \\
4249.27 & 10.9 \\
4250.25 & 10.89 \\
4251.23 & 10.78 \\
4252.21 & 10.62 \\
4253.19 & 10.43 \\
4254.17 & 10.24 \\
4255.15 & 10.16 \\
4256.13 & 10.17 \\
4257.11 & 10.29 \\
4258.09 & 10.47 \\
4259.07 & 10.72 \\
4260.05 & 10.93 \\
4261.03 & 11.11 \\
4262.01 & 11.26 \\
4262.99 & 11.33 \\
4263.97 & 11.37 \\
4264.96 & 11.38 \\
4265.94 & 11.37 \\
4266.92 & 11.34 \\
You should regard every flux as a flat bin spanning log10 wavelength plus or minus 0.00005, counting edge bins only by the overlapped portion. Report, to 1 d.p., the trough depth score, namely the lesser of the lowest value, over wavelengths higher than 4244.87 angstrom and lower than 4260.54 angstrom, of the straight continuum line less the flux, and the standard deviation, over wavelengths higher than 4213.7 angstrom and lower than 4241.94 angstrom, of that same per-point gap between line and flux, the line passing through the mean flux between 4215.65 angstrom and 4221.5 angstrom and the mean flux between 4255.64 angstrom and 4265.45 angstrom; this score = 0.0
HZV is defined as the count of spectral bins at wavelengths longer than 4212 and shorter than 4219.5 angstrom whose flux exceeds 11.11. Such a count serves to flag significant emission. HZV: 8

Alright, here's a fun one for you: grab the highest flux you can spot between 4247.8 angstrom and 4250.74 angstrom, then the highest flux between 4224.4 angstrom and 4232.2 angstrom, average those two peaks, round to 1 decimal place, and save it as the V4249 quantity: 11.0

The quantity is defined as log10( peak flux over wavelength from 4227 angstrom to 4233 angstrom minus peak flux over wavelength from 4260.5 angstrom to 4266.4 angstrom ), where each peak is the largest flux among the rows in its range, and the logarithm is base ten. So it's -1.15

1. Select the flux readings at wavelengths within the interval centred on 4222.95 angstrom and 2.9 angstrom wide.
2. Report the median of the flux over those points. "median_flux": 9.9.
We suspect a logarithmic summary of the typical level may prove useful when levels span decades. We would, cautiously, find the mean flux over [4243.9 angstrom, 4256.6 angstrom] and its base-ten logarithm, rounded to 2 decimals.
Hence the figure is 1.03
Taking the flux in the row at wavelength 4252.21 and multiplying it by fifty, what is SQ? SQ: 531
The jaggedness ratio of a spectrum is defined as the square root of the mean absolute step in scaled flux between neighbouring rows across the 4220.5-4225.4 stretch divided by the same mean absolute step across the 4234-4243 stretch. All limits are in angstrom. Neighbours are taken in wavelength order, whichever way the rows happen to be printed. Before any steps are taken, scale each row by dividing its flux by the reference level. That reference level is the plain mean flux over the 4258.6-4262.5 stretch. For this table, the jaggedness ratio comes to 2.7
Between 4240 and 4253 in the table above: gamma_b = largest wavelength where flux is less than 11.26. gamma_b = 4252.21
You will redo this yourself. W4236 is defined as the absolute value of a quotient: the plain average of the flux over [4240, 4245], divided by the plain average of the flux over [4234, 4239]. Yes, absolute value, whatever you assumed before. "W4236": 1.00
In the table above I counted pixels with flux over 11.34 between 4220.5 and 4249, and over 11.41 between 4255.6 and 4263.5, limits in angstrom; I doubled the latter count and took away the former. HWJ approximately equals -13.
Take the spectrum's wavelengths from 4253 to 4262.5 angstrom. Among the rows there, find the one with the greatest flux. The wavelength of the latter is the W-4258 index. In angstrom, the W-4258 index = 4262.01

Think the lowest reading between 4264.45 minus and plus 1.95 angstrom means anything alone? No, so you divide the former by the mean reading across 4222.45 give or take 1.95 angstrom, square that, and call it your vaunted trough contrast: 1.22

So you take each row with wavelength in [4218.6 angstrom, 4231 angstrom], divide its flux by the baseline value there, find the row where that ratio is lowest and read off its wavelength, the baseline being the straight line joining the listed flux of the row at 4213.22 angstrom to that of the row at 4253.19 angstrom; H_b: 4225.85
